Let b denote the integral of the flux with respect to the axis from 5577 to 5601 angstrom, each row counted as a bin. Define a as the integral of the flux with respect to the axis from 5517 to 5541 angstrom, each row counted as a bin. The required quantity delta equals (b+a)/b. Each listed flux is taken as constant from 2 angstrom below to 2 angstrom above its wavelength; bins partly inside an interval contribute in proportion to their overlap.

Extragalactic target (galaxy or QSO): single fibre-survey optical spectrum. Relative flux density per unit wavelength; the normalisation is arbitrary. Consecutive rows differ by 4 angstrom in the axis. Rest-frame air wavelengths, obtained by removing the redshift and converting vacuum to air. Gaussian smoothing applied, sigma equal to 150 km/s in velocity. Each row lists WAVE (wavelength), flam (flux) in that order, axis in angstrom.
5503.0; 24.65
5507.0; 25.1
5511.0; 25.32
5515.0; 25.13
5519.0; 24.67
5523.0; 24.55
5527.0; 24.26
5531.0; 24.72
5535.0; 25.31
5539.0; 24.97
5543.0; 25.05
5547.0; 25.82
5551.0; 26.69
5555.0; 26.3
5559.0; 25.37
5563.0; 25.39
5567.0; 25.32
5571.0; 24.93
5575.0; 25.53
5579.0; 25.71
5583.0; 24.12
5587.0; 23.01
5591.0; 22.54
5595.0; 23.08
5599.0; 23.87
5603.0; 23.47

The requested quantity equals 2.04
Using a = 594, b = 569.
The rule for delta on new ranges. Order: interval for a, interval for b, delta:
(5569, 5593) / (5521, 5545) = 1.98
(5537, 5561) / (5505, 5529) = 2.03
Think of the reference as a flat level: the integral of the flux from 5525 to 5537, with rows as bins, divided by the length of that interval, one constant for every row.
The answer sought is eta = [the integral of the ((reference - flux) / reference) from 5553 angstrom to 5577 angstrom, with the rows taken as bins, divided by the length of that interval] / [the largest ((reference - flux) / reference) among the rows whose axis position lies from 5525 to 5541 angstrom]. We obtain -1.4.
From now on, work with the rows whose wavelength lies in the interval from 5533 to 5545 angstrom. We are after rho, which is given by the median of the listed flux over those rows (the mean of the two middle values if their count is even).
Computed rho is 25.05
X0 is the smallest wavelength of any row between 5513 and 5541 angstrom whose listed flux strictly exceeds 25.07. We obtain 5515.0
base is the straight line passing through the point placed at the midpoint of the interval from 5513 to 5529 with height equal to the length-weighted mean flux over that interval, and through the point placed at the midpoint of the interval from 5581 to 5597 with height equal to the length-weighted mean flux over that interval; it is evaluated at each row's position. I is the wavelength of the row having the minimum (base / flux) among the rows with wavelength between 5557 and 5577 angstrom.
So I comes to 5575.0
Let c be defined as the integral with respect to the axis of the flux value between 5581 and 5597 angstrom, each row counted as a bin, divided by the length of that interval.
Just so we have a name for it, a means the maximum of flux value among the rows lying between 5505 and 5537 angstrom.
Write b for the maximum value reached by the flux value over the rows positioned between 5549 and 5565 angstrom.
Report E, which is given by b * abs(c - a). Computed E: 57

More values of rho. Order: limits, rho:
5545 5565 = 25.82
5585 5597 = 23.01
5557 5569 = 25.37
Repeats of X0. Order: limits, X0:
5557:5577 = 5559.0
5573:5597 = 5575.0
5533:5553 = 5535.0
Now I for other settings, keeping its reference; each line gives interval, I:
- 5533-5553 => 5551.0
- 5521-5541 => 5535.0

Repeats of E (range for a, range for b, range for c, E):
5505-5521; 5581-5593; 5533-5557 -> 9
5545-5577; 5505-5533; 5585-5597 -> 97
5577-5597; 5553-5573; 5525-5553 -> 12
